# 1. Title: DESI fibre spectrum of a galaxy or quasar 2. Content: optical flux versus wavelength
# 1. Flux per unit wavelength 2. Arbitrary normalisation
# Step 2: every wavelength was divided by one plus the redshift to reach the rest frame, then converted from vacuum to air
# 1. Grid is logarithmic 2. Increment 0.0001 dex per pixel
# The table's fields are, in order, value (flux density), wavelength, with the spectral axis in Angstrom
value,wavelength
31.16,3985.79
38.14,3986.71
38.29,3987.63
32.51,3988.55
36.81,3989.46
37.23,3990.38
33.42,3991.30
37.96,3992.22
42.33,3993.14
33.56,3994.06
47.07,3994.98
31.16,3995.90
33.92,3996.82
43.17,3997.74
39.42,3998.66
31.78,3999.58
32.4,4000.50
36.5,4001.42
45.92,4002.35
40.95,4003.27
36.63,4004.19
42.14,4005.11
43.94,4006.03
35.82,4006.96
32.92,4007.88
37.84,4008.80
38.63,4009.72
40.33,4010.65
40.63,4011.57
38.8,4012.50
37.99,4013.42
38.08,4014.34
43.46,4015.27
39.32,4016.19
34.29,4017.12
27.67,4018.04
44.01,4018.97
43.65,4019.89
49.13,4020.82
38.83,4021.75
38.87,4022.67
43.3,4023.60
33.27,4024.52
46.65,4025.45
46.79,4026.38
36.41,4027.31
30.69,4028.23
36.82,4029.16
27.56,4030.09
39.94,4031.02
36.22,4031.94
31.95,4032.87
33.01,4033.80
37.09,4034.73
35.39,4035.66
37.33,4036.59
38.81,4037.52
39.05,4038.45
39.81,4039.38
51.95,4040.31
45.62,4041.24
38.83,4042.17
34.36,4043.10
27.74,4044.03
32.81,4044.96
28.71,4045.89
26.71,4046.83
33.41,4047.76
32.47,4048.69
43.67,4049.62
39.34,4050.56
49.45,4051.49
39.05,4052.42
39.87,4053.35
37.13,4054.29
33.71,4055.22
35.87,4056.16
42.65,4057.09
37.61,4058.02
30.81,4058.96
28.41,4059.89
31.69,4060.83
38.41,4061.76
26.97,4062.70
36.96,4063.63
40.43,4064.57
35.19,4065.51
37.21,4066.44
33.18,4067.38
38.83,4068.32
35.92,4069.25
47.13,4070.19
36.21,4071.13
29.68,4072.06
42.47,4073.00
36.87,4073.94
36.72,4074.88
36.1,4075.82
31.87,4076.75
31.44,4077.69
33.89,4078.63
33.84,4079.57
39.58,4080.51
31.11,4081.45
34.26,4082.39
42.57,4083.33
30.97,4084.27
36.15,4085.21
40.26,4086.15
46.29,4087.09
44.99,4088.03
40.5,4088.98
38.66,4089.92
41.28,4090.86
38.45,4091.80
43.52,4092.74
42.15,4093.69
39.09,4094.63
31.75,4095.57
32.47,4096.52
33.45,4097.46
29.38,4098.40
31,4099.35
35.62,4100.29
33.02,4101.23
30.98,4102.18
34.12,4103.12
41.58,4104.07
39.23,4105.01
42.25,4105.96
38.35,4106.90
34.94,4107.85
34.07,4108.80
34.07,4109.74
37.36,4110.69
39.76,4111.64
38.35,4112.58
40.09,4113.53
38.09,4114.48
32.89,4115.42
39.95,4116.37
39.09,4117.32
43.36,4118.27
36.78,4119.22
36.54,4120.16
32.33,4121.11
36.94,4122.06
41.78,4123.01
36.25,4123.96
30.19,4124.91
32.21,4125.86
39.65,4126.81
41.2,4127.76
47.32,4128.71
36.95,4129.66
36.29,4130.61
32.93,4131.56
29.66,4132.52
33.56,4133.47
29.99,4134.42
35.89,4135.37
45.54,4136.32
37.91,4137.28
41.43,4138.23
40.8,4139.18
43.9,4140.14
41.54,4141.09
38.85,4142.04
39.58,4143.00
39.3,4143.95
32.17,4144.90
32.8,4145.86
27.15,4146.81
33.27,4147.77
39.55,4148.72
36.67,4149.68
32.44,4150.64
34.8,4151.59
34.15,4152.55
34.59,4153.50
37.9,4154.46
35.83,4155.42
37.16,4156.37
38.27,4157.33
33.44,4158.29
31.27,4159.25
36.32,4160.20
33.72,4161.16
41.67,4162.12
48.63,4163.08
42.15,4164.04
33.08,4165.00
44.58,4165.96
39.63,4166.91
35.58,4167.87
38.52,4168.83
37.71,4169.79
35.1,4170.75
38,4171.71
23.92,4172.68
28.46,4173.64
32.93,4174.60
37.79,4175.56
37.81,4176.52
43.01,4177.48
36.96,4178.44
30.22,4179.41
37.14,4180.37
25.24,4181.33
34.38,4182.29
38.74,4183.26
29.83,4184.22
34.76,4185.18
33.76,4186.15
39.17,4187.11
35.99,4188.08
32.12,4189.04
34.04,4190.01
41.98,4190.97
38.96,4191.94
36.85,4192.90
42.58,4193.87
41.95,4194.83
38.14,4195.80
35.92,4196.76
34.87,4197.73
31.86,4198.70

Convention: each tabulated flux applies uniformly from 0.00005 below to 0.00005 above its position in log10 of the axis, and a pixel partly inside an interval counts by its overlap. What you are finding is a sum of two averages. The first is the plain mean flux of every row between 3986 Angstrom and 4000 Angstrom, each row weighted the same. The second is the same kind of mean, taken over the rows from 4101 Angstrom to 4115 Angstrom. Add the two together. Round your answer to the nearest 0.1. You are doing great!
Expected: 74.2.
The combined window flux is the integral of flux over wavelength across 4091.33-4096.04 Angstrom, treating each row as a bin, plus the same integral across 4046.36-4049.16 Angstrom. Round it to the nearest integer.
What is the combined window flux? 270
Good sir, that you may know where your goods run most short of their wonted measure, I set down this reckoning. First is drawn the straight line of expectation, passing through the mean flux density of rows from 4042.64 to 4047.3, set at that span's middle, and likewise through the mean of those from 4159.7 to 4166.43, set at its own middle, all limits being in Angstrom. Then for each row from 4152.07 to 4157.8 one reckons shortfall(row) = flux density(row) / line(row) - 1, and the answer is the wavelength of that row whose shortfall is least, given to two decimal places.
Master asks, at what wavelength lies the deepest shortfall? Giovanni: 4152.55 Angstrom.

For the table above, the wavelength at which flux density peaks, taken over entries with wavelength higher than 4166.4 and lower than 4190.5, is 4177.48 Angstrom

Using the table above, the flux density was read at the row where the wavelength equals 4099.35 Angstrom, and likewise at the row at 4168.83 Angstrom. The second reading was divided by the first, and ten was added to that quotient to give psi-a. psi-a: 11.24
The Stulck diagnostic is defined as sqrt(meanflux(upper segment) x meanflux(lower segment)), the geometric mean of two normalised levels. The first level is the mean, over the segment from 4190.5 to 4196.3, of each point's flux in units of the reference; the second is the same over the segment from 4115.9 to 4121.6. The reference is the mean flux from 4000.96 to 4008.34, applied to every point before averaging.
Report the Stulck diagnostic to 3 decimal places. 0.992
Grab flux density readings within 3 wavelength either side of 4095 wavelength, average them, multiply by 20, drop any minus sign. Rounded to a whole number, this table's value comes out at 741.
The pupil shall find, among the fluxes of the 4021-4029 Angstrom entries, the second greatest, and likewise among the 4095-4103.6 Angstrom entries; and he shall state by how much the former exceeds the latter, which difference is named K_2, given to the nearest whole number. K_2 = 13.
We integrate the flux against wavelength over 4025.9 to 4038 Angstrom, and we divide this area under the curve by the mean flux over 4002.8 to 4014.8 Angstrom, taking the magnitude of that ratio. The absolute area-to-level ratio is 11.2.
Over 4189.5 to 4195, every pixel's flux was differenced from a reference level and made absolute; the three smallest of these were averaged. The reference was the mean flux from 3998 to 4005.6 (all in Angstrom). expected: 1.9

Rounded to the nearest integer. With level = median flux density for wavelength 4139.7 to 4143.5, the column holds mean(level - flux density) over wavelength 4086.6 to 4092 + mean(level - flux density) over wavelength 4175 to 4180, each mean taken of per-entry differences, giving 2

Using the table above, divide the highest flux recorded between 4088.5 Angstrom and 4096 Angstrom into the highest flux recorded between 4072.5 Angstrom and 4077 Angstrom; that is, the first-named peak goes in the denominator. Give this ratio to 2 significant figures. 0.98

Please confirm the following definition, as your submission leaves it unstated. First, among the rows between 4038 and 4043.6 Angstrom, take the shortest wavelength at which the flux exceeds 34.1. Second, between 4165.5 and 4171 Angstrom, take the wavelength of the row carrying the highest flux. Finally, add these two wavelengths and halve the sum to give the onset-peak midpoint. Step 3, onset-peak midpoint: 4102.2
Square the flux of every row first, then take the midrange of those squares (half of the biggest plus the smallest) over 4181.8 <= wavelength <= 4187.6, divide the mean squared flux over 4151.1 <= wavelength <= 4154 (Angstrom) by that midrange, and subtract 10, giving -9.0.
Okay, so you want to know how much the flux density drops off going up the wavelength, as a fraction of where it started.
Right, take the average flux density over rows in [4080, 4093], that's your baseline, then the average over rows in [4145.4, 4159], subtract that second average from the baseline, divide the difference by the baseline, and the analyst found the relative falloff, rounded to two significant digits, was 0.11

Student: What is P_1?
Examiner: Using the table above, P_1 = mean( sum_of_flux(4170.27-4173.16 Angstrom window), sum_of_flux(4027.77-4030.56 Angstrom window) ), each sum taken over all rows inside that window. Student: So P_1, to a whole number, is 96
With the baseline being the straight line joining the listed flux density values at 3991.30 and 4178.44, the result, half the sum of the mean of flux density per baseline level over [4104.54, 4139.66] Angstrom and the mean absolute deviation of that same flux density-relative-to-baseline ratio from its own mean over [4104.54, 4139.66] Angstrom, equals 0.567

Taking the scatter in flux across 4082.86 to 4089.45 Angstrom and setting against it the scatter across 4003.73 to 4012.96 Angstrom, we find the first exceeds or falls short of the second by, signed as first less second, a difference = 2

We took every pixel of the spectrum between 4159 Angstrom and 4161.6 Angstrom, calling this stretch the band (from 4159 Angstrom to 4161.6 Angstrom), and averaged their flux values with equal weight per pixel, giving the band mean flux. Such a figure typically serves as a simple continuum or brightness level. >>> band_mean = 34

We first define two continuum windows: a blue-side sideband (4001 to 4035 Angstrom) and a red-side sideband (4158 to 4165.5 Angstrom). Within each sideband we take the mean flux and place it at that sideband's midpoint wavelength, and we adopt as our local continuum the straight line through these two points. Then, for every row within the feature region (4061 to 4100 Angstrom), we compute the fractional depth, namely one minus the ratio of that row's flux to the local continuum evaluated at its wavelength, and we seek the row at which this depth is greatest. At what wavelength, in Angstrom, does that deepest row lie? 4062.70 Angstrom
